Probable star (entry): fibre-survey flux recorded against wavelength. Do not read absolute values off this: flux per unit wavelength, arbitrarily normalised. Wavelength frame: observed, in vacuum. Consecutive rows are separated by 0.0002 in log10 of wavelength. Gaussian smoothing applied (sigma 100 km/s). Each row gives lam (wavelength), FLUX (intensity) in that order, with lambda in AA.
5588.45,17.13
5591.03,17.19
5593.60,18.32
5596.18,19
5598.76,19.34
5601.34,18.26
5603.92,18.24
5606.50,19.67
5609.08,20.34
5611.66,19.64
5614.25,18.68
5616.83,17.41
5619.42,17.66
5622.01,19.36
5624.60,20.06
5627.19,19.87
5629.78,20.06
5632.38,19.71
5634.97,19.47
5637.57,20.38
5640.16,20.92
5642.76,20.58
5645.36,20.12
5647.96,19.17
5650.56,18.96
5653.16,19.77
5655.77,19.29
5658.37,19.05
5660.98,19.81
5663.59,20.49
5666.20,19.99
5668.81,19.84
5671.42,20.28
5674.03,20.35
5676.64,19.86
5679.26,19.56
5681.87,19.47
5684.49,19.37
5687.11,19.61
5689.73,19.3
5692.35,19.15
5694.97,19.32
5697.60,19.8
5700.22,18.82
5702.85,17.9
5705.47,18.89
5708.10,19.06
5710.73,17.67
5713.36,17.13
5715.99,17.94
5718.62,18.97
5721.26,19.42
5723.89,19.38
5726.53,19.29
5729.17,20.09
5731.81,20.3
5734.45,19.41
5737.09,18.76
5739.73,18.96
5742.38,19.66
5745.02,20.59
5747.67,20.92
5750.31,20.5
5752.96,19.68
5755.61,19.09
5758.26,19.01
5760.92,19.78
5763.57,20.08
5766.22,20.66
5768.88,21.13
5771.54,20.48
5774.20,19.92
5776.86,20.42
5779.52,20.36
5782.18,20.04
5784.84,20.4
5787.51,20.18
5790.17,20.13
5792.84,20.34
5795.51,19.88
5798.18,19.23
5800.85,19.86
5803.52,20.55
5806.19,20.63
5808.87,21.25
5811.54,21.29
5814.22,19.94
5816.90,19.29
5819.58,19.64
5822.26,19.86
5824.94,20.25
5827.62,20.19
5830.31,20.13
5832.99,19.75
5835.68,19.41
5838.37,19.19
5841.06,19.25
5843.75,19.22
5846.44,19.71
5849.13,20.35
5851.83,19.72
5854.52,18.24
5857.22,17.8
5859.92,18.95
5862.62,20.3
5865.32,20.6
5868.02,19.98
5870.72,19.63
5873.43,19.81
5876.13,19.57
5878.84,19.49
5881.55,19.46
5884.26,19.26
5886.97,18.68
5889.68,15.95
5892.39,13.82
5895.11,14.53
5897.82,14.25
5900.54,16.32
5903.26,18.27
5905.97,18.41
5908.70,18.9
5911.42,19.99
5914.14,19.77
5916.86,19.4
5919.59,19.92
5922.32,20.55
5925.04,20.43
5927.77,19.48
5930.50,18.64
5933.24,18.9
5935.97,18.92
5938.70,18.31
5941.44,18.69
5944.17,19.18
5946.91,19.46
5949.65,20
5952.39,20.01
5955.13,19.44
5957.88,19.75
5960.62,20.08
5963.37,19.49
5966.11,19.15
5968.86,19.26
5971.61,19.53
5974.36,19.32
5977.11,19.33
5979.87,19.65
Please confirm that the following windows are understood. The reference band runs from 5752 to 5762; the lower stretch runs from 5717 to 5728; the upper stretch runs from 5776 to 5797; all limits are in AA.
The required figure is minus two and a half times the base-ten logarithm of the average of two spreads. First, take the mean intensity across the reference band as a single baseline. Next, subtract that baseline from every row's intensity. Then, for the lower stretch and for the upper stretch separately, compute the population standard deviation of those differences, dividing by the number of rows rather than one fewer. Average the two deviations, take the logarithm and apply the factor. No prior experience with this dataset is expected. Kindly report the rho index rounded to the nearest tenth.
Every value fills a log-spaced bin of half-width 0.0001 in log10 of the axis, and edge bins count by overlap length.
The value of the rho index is 1.9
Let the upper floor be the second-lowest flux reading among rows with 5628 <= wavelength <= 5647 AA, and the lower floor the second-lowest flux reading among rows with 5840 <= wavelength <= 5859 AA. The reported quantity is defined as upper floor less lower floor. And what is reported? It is 1.5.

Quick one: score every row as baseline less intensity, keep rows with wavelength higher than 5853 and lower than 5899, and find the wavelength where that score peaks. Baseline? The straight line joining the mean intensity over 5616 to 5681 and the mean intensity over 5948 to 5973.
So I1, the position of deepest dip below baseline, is 5892.39 AA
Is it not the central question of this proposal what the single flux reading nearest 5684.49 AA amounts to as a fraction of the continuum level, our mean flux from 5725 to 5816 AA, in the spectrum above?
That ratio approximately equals 0.96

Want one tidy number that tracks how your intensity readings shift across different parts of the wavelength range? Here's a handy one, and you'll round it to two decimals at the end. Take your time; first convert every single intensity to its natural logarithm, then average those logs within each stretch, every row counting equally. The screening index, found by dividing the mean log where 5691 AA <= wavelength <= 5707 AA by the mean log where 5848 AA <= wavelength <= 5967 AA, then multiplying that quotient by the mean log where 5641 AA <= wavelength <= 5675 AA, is 2.99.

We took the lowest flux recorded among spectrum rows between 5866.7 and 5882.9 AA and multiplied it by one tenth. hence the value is 1.95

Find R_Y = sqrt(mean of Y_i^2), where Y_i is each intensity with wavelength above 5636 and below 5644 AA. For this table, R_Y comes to 20.6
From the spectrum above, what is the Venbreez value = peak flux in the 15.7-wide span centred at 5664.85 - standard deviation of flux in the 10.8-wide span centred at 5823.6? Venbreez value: 20.2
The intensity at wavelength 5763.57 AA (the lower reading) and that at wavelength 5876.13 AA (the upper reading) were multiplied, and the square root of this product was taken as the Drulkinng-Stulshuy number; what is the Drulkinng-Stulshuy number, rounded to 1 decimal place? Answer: 19.8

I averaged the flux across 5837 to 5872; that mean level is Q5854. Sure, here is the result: 19.5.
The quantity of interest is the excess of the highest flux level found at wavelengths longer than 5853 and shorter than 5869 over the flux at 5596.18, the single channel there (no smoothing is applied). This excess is 1.6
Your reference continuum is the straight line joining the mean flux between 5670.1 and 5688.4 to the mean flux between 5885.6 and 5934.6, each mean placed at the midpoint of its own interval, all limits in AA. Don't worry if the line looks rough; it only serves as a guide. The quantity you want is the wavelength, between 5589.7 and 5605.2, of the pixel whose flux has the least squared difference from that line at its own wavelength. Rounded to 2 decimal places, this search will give 5598.76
